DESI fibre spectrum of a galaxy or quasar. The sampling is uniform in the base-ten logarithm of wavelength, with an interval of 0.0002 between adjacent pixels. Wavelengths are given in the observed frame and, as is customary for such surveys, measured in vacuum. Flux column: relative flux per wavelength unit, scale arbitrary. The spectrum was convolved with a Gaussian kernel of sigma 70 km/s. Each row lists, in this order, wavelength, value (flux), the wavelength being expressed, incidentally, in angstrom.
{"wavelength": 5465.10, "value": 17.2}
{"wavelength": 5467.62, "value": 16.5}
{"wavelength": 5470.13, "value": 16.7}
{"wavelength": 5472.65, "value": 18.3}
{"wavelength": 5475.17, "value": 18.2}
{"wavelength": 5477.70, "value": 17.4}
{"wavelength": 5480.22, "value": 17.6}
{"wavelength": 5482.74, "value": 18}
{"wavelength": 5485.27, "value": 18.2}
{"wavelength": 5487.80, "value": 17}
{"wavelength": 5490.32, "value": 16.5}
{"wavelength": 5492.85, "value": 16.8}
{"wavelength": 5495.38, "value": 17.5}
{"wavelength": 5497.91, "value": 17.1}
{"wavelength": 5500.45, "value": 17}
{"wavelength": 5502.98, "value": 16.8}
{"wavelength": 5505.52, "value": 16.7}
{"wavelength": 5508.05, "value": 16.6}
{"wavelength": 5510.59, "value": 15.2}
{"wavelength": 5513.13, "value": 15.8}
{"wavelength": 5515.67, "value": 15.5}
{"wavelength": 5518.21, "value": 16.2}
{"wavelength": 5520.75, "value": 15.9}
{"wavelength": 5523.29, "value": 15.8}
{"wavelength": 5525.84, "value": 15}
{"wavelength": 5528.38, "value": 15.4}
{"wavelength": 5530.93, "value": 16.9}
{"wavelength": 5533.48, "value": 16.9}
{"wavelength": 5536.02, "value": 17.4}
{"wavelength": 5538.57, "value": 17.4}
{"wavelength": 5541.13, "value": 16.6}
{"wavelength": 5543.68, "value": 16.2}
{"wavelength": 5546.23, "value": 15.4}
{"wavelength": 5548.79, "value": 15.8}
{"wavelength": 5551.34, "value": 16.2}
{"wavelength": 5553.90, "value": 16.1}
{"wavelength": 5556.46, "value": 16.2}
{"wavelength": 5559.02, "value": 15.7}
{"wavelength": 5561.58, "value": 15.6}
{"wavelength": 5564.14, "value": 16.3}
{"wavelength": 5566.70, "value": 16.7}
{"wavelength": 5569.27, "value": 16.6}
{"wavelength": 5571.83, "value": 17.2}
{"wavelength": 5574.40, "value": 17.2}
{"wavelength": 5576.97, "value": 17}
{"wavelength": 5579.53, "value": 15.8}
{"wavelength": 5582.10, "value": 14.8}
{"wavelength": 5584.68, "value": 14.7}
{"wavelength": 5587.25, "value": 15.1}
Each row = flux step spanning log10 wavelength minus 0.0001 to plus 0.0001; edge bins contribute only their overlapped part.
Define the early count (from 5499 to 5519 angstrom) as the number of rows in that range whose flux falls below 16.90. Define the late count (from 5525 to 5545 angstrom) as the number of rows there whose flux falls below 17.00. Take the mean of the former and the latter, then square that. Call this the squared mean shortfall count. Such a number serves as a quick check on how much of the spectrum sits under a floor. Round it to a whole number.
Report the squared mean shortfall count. 42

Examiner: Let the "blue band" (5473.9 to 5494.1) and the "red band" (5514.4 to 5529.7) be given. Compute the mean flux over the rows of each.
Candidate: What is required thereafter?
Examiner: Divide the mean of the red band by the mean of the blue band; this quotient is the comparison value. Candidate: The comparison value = 0.90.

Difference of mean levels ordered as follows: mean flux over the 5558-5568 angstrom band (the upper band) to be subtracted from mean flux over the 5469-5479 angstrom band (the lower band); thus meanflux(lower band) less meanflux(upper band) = 1.6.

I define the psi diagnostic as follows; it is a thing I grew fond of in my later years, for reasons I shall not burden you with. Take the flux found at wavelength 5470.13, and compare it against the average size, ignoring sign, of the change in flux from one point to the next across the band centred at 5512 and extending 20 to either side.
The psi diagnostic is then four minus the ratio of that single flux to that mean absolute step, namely -29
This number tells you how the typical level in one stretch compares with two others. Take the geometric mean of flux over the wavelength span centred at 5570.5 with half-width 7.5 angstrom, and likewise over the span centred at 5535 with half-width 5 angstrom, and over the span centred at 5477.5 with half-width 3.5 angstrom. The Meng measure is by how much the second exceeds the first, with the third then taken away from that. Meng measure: -17.4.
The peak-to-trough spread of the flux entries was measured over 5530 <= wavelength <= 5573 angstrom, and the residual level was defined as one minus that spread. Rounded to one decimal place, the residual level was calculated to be -1.0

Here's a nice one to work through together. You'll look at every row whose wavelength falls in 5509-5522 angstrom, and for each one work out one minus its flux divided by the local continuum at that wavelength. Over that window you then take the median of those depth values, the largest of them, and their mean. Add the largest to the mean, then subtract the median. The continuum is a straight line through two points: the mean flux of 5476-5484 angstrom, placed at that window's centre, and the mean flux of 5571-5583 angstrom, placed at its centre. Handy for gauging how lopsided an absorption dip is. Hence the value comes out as 0.123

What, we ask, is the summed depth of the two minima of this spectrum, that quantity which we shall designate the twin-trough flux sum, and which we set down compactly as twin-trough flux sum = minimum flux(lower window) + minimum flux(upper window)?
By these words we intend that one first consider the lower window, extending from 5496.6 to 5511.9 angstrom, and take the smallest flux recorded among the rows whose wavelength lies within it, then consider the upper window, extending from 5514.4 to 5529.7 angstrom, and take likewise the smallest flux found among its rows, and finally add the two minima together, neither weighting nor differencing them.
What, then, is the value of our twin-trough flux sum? 30.2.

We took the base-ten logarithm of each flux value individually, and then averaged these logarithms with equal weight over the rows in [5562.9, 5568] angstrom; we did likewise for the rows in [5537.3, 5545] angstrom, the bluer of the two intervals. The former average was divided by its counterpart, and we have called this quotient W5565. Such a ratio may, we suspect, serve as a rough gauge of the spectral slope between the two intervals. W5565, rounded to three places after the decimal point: 0.995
